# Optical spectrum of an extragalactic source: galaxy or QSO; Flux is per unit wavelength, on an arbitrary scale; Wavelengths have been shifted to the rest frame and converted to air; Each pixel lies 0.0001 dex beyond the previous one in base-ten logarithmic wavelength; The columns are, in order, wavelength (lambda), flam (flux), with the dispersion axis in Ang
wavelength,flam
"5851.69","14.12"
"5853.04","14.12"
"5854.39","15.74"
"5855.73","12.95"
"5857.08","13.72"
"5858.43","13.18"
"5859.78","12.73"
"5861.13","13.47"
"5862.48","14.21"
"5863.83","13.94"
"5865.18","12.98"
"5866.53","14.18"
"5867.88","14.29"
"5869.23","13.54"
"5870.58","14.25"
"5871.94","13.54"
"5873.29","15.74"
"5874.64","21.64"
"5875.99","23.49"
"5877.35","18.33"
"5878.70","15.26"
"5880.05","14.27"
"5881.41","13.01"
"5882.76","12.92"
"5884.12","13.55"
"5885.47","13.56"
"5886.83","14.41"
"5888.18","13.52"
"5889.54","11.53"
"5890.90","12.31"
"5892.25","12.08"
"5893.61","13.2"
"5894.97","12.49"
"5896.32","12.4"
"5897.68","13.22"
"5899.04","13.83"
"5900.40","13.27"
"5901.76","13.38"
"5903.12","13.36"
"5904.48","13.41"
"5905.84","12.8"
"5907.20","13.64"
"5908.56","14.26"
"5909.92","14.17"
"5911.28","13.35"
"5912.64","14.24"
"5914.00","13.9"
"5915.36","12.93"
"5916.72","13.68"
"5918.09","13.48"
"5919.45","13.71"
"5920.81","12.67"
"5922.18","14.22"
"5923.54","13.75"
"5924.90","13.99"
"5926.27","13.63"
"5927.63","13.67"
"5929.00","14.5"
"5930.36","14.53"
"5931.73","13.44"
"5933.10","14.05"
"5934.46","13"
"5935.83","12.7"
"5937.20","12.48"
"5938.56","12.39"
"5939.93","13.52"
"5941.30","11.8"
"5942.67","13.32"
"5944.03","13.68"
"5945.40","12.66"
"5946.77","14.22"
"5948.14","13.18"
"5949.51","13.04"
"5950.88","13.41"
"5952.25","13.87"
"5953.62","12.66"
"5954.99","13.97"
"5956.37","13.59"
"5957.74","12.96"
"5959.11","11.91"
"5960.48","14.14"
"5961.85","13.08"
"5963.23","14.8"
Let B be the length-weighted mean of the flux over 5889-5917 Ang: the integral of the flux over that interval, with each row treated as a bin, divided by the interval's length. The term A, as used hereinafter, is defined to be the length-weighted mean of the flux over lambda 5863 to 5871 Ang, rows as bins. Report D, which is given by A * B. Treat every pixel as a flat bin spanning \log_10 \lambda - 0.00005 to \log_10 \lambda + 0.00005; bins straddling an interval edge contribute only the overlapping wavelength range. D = 183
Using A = 13.9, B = 13.2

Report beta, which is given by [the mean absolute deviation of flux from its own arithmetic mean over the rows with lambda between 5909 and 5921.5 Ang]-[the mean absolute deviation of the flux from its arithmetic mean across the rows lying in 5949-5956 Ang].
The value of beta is 0.0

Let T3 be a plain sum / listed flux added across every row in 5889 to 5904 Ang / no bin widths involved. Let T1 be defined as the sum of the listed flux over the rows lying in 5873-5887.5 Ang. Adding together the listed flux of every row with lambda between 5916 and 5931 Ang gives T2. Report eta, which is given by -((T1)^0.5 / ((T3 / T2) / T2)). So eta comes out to -2169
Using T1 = 176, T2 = 152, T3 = 141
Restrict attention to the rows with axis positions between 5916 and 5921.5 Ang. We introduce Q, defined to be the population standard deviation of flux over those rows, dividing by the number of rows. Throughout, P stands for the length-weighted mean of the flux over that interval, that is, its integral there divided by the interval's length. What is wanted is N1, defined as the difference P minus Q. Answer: 12.9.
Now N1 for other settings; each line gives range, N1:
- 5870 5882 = 13.1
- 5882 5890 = 12.4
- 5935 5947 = 12.2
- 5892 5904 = 12.5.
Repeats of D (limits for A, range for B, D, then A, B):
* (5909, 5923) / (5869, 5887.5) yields 213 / 13.7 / 15.6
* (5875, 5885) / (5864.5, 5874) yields 225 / 16.0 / 14.1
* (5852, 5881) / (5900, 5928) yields 204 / 15.0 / 13.6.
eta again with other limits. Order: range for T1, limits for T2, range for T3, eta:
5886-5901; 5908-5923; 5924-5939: -1823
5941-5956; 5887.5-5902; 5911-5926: -1607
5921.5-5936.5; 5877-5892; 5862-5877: -1670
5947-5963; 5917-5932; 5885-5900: -1947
